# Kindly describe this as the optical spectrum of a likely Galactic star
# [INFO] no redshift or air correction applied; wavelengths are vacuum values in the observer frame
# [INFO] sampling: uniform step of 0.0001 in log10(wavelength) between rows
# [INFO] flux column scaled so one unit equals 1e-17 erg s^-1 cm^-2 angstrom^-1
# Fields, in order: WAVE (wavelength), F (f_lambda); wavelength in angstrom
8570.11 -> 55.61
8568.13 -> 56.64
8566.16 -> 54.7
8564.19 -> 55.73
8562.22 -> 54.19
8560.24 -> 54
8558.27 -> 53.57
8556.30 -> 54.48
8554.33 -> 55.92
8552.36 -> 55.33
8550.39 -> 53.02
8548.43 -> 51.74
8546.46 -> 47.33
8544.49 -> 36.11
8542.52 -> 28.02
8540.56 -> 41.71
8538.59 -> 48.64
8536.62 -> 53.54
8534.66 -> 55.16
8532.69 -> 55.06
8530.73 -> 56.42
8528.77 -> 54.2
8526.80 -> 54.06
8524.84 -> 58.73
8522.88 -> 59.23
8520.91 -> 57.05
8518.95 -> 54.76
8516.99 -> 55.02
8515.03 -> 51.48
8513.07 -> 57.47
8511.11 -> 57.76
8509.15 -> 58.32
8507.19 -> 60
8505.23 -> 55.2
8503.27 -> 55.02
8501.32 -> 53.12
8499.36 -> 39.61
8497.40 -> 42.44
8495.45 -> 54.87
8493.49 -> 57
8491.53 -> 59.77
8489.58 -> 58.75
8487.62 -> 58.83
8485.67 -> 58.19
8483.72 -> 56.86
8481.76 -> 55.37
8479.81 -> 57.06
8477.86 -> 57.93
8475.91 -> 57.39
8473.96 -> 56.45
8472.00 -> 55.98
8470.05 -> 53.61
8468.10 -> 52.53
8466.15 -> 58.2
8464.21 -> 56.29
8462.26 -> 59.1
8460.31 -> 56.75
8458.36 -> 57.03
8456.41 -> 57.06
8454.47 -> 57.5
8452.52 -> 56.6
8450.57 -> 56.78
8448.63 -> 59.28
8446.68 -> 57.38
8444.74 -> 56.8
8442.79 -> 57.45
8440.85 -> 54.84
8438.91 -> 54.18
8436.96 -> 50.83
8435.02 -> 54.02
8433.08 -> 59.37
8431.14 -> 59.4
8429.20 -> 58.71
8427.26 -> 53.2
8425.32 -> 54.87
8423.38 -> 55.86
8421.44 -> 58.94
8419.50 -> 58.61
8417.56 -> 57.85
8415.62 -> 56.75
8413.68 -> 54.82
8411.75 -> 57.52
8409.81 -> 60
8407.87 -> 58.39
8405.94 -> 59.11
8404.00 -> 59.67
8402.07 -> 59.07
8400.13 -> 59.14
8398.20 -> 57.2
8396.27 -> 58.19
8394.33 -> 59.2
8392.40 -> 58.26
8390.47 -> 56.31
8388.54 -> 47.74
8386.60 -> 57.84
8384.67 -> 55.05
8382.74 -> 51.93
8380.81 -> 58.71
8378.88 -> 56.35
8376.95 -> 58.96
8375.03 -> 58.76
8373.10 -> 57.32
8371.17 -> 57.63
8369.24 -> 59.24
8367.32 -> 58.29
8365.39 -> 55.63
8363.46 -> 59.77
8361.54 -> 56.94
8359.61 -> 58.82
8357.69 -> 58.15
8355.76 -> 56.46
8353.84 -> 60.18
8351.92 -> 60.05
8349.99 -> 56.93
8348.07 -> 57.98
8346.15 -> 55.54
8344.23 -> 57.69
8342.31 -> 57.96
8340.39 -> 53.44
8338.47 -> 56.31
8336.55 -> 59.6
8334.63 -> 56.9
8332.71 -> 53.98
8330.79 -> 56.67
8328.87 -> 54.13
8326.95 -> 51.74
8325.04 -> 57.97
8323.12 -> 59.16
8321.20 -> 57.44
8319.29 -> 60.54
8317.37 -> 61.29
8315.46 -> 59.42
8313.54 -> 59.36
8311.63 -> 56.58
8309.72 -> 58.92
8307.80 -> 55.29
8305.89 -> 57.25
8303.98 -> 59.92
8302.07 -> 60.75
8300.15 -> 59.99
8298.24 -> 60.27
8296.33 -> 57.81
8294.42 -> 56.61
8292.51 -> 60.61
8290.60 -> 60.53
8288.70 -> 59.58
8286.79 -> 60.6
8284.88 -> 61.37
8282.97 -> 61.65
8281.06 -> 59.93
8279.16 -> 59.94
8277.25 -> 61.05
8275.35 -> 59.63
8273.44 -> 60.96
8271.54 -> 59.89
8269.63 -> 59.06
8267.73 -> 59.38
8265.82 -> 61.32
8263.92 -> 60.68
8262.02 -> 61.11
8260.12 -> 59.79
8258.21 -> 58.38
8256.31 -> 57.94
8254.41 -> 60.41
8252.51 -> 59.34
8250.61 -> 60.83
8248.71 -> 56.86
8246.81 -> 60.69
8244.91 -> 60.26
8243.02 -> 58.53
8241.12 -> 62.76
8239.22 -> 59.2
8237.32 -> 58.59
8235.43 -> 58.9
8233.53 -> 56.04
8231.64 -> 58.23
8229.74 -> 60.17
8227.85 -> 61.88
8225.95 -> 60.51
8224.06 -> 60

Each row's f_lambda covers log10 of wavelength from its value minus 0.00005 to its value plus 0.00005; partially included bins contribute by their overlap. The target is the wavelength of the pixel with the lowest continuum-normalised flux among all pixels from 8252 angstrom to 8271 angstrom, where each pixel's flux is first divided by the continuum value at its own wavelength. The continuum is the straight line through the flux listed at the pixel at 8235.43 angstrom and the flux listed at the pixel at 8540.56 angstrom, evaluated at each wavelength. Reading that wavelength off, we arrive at 8256.31 angstrom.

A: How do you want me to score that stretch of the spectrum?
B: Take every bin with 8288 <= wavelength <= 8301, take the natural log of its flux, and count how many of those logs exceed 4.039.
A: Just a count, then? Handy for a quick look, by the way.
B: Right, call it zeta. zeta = 6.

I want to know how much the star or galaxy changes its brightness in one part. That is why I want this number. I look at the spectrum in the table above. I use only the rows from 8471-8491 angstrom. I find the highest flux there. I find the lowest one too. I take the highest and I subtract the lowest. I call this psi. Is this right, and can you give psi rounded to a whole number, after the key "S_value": 3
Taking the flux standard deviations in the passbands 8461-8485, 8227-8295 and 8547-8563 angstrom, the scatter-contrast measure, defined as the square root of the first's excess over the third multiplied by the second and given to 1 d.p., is 0.9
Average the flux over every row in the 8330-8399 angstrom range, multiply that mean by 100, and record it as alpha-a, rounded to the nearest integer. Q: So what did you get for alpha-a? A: 5711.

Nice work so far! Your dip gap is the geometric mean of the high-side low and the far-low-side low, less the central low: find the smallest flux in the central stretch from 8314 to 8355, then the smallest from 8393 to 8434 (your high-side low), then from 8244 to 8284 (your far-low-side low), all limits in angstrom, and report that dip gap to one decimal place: 3.3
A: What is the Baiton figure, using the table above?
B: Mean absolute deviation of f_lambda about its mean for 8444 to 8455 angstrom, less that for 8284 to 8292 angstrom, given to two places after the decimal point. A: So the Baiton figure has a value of 0.20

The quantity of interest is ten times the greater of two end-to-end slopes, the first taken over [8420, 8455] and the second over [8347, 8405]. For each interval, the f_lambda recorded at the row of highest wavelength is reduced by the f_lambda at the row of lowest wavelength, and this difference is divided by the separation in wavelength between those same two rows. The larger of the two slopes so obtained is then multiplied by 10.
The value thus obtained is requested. 0.3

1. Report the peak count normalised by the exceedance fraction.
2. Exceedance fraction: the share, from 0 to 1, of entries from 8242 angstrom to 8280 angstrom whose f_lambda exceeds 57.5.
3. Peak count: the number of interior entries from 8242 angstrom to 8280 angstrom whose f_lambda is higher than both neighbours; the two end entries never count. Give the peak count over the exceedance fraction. 7.4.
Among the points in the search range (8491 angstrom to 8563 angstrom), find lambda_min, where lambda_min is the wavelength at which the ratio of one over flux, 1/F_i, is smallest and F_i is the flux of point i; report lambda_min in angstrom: 8507.19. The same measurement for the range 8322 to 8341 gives 8336.55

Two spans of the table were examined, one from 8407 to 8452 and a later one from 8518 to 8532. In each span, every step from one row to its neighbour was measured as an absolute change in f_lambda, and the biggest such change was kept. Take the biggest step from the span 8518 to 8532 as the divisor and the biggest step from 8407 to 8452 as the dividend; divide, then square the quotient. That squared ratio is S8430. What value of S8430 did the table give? 1.4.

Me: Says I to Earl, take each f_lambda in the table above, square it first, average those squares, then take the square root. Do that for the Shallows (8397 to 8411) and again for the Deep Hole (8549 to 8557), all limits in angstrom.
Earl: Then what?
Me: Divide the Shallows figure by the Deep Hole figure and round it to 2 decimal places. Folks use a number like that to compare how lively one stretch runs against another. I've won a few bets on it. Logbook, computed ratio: 1.08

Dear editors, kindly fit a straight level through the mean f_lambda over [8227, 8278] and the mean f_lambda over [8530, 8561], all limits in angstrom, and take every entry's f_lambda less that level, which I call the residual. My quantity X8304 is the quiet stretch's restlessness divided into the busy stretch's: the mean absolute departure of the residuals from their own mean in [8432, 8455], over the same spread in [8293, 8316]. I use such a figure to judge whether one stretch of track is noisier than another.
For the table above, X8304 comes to 1.3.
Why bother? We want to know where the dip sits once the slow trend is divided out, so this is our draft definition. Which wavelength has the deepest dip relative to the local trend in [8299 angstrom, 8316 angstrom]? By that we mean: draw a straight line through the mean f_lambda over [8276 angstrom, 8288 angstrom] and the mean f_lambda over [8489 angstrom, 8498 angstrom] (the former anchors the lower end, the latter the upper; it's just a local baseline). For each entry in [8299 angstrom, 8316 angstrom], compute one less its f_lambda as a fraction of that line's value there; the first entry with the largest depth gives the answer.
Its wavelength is 8307.80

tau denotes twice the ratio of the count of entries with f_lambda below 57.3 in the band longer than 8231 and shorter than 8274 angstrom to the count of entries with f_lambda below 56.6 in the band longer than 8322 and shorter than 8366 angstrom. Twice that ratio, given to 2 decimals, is 0.50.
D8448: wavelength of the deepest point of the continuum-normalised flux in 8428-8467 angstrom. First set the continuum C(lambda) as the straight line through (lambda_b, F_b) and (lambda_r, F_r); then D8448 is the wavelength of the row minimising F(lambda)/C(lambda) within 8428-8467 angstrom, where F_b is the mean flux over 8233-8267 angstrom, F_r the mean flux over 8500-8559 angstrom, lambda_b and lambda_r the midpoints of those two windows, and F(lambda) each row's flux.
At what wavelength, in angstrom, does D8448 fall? 8436.96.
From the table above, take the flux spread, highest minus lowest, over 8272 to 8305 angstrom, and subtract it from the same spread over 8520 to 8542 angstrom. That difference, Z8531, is 12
